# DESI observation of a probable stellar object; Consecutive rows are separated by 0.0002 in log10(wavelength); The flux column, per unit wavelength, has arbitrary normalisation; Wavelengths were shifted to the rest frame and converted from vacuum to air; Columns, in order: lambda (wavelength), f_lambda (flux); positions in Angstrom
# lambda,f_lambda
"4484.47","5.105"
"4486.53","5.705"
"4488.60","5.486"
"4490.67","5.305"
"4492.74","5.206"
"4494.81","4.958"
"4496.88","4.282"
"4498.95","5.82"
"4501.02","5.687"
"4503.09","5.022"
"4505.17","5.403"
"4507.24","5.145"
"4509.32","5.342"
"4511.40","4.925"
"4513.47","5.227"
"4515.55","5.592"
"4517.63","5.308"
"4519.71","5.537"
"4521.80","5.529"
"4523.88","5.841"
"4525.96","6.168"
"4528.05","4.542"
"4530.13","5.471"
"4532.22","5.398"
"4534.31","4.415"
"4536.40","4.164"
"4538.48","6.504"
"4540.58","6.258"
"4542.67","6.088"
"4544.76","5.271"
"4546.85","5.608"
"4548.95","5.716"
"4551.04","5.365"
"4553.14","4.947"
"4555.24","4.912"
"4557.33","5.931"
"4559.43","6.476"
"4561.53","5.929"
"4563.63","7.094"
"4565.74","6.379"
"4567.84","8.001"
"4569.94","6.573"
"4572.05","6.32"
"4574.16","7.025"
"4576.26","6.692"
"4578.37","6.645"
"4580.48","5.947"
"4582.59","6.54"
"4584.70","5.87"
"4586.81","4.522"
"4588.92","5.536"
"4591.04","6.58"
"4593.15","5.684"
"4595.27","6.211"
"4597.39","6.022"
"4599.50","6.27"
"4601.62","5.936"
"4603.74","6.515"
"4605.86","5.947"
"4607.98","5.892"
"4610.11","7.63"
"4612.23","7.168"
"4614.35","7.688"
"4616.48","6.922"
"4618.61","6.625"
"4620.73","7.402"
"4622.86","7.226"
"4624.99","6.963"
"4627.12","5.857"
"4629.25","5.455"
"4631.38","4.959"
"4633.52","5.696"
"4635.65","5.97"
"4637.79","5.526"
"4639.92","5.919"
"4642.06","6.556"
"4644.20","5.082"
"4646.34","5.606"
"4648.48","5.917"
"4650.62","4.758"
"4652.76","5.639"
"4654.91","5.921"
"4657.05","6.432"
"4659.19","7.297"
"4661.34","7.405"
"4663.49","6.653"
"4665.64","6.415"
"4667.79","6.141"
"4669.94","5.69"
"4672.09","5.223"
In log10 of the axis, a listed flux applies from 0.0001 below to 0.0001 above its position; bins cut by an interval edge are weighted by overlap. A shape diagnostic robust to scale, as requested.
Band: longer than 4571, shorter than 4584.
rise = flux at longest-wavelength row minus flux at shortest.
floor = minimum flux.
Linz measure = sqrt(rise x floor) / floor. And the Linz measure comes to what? 0.19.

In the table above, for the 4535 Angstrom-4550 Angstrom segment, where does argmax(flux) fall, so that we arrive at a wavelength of 4538.48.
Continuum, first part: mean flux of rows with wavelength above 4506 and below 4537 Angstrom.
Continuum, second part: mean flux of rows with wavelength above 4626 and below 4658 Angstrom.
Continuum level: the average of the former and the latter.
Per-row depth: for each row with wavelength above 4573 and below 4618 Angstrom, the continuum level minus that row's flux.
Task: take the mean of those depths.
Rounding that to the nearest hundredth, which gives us -0.88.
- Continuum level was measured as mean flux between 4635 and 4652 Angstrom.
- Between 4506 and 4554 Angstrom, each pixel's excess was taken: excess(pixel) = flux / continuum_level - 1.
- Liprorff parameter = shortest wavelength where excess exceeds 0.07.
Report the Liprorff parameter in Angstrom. 4525.96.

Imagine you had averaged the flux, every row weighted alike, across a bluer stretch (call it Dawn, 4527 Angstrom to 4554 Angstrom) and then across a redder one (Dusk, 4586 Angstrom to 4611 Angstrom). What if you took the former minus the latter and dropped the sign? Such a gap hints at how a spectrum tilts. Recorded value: 0.70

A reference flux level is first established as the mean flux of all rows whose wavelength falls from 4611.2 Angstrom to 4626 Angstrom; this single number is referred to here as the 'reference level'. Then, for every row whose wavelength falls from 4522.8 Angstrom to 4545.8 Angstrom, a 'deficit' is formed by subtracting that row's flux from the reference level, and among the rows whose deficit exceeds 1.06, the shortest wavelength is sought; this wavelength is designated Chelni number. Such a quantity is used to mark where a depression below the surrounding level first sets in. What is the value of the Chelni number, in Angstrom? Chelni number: 4523.88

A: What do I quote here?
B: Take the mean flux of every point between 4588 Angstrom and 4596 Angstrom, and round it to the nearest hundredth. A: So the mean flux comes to 6.00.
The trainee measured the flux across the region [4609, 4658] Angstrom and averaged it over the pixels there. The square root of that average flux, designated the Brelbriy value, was 2.49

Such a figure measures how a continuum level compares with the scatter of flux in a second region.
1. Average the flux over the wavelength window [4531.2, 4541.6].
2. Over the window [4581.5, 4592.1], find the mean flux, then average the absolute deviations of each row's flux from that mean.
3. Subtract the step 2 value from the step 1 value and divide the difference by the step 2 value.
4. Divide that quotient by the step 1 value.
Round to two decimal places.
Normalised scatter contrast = 1.41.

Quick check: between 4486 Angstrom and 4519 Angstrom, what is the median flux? 5.3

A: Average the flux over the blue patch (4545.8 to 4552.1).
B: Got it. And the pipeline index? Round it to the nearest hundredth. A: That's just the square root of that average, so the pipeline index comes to 2.36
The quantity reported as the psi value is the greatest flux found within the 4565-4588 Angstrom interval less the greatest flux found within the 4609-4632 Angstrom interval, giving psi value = 0.3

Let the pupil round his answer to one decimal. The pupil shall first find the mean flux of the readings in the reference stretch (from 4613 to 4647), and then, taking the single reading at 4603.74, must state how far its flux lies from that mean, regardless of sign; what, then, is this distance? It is 0.3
